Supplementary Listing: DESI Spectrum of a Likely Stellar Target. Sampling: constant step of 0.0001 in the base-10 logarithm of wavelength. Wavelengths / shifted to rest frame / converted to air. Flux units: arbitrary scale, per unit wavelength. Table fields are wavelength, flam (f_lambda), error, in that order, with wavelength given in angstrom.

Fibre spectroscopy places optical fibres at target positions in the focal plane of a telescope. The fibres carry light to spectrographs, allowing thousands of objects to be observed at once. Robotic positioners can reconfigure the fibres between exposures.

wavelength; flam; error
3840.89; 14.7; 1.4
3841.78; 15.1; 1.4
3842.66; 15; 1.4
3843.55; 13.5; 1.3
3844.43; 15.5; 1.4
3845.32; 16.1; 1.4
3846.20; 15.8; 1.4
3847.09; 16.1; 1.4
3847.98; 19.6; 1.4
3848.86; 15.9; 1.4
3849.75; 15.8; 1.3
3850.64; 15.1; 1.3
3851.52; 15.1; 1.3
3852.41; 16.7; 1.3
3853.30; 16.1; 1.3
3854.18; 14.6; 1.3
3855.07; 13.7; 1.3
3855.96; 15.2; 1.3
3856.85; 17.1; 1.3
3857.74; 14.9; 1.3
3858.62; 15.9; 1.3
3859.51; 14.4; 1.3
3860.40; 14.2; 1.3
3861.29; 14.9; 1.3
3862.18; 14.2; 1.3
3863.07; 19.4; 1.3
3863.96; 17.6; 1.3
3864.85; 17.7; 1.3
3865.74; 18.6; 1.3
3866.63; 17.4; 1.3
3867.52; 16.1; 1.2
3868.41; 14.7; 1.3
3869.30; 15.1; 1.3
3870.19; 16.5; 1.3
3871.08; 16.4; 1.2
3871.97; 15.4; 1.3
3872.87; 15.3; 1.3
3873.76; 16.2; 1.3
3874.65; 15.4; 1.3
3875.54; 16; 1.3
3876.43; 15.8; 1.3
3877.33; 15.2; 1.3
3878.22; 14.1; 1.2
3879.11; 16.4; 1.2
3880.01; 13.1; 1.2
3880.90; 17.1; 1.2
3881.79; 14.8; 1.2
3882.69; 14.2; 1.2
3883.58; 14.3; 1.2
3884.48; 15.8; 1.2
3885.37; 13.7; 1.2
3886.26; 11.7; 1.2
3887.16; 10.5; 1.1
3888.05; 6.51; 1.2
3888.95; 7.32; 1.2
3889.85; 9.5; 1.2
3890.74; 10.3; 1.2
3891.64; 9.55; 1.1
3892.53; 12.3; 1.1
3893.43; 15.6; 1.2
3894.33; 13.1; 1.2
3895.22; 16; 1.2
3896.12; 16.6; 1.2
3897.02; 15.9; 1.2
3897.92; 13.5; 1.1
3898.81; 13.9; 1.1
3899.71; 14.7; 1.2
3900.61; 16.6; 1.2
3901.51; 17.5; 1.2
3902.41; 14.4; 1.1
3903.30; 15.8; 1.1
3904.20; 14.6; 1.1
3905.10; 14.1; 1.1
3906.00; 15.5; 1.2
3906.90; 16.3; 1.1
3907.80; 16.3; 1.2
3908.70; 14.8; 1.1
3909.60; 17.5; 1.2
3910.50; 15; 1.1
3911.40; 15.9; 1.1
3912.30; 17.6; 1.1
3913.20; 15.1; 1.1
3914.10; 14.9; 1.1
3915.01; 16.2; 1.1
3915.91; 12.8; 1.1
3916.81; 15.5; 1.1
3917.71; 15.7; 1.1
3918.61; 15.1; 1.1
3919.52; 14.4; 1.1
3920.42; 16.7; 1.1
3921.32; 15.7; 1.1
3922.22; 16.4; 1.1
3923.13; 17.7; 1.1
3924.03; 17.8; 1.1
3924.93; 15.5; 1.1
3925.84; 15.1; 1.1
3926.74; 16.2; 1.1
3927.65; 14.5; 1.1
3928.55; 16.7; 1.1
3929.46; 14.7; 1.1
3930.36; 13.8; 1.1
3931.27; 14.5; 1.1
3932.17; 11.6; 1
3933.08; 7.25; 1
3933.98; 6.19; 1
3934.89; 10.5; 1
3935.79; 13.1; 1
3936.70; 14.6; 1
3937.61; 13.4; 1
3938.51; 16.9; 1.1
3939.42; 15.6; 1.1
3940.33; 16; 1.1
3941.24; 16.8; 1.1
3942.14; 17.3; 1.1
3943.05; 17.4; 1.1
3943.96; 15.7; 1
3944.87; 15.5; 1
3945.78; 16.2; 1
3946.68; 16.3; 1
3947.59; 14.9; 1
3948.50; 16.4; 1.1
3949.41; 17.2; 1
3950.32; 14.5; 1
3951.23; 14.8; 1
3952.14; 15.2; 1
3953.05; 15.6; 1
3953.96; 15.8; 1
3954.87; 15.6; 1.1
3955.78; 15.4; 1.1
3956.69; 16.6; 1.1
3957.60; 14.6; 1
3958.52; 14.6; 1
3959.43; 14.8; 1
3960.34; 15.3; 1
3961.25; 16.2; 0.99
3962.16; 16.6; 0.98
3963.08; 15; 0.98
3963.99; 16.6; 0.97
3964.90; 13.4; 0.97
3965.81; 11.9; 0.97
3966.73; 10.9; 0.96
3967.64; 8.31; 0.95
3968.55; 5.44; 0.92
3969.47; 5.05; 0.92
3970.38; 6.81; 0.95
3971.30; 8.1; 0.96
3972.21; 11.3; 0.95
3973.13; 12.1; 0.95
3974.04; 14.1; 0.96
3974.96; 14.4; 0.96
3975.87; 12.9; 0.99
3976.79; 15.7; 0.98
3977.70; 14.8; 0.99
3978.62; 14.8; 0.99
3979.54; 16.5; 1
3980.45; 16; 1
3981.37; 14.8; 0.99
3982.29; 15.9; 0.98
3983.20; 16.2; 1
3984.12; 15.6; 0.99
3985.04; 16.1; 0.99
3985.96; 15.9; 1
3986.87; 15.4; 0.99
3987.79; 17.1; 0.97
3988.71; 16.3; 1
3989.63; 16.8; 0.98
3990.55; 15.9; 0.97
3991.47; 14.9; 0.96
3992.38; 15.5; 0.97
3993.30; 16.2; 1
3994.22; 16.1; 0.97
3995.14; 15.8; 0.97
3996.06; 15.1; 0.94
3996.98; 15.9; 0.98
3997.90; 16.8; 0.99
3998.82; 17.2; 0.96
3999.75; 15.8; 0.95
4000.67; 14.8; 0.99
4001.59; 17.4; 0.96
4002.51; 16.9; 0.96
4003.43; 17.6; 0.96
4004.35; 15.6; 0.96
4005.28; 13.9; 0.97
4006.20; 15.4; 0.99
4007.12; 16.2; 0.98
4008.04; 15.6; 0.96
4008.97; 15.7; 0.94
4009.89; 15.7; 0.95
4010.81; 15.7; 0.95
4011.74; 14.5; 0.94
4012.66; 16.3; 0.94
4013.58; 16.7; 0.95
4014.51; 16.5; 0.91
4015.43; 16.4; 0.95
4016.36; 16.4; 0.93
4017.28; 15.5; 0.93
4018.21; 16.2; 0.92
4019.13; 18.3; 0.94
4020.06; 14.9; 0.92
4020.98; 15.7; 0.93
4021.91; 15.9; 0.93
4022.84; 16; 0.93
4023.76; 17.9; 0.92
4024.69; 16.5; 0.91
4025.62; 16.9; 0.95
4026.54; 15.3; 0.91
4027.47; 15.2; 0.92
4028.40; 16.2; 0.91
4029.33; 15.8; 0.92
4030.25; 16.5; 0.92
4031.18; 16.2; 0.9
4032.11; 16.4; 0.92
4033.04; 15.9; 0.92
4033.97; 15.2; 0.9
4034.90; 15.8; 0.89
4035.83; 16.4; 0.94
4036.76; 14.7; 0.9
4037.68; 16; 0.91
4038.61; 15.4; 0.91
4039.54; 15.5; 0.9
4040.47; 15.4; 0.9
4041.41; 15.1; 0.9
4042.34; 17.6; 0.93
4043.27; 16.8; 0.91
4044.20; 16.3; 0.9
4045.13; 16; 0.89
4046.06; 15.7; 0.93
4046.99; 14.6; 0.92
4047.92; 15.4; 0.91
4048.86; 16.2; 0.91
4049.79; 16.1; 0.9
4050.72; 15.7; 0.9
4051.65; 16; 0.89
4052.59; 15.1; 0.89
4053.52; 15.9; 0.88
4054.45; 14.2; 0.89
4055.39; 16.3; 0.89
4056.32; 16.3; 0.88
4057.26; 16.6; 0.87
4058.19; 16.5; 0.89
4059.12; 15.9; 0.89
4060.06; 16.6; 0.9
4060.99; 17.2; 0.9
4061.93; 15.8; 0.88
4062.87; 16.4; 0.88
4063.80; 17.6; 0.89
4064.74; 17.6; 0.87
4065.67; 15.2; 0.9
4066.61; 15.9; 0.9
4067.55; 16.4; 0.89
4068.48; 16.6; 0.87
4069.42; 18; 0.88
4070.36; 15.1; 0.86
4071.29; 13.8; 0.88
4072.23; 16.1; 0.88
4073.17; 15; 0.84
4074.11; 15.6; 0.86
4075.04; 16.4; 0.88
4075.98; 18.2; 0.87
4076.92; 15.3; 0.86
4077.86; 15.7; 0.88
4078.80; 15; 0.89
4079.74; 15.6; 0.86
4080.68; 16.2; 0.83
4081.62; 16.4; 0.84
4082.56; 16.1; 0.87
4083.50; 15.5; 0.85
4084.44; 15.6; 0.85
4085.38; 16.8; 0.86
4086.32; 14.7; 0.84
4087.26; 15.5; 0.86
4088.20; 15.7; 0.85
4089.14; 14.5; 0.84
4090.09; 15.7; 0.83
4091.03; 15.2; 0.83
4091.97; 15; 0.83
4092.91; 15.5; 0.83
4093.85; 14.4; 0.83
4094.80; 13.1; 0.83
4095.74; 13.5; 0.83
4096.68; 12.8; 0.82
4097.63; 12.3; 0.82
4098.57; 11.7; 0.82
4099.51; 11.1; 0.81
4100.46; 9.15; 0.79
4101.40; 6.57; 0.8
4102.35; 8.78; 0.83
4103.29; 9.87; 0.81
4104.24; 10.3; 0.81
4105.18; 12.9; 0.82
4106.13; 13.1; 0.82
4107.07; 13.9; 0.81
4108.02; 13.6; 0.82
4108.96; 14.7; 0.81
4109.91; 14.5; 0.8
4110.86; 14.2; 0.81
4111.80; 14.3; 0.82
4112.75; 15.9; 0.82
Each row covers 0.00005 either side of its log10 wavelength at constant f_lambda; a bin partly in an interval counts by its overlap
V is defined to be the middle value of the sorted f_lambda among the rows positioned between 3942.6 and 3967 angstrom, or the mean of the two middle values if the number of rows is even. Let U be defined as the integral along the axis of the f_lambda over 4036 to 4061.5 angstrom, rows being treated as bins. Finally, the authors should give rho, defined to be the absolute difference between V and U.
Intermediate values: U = 405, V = 15.5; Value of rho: 390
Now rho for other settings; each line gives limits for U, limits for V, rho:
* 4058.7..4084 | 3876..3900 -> 394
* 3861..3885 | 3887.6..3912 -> 365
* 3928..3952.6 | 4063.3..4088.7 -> 343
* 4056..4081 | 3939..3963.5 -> 389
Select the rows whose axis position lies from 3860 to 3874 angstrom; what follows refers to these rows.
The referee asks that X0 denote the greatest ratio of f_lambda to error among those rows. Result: 15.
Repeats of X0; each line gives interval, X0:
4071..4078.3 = 21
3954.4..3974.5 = 17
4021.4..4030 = 19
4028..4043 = 19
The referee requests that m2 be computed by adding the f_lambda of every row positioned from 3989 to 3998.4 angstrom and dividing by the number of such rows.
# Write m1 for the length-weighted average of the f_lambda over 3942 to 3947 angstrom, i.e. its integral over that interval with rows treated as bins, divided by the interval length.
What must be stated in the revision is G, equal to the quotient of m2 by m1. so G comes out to 0.972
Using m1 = 16.3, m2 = 15.90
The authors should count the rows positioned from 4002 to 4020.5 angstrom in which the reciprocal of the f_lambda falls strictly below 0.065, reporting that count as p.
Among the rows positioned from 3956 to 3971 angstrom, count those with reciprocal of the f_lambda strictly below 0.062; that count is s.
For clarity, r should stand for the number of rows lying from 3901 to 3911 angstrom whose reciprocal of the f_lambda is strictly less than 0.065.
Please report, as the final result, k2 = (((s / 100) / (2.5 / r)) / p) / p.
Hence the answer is 0.0003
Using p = 17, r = 6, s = 4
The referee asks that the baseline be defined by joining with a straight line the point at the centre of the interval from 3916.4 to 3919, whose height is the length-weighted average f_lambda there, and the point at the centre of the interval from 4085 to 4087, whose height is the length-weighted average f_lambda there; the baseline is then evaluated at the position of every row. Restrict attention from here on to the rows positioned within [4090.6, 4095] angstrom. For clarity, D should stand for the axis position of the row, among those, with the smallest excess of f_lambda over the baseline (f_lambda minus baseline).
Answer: 4094.80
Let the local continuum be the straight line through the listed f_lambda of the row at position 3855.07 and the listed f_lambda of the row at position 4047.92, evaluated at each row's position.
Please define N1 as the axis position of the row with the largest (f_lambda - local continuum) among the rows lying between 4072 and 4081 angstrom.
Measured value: 4075.98 angstrom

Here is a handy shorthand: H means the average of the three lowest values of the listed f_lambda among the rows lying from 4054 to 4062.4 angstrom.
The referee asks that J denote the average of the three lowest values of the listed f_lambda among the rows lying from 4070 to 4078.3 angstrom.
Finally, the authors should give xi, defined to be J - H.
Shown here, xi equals -0.7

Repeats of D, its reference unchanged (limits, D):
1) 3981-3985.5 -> 3981.37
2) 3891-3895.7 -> 3891.64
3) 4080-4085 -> 4083.50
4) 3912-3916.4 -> 3915.91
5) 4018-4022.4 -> 4020.06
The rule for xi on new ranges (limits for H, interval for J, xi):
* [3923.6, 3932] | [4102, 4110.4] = -4.6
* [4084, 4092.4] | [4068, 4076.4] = -0.1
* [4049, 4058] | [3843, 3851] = -0.3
